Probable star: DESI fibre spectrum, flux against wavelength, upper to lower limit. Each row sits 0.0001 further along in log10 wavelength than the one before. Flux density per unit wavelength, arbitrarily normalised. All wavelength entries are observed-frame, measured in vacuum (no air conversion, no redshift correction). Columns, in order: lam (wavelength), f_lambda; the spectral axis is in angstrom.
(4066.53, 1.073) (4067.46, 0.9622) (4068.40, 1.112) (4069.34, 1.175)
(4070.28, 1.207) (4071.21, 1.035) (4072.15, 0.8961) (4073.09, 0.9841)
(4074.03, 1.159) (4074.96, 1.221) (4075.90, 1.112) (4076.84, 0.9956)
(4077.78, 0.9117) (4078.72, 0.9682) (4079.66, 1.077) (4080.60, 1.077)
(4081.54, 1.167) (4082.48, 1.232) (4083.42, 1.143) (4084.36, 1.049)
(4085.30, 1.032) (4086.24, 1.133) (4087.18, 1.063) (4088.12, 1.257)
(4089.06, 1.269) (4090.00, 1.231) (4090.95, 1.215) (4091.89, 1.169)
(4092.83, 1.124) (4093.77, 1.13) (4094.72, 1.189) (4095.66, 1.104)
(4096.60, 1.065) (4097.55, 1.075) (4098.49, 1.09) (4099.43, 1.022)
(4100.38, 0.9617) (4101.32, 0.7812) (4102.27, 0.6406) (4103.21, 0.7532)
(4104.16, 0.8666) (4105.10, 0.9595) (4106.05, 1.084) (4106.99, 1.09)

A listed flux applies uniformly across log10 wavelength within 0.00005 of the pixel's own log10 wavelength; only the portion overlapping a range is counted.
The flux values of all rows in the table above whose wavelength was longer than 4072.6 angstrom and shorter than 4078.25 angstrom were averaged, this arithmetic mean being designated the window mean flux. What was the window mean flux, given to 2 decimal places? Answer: 1.06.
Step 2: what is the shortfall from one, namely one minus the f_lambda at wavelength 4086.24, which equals -0.13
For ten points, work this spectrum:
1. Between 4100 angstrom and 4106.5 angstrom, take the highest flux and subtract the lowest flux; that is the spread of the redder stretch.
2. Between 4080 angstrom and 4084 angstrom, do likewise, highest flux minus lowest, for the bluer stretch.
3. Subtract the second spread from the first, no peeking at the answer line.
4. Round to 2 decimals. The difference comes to 0.29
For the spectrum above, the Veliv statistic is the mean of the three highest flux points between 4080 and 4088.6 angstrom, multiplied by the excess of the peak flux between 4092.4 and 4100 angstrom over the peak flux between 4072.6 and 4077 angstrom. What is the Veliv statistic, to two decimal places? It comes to -0.04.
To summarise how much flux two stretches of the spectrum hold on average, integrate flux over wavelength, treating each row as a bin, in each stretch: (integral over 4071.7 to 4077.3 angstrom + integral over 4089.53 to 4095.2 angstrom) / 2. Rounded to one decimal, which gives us 6.3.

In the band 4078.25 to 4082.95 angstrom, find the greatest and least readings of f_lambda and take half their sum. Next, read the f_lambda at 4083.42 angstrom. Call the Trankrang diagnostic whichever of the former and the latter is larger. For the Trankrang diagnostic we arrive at 1.14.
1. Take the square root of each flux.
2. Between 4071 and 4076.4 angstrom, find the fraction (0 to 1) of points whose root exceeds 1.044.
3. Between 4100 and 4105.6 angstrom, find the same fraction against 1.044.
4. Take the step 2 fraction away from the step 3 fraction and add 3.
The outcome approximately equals 2.5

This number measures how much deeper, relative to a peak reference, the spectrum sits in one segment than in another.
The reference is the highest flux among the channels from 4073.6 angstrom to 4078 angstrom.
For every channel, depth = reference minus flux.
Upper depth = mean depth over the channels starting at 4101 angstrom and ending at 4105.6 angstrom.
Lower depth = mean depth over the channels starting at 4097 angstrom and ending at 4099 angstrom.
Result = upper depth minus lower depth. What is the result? 0.28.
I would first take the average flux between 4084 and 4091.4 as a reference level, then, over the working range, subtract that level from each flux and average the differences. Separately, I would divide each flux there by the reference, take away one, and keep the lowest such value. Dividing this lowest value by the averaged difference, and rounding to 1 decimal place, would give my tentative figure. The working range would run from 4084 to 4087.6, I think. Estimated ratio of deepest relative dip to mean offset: 1.2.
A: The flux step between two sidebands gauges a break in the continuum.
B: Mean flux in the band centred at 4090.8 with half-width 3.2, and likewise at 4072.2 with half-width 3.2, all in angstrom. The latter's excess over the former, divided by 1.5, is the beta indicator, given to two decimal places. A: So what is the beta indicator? -0.07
